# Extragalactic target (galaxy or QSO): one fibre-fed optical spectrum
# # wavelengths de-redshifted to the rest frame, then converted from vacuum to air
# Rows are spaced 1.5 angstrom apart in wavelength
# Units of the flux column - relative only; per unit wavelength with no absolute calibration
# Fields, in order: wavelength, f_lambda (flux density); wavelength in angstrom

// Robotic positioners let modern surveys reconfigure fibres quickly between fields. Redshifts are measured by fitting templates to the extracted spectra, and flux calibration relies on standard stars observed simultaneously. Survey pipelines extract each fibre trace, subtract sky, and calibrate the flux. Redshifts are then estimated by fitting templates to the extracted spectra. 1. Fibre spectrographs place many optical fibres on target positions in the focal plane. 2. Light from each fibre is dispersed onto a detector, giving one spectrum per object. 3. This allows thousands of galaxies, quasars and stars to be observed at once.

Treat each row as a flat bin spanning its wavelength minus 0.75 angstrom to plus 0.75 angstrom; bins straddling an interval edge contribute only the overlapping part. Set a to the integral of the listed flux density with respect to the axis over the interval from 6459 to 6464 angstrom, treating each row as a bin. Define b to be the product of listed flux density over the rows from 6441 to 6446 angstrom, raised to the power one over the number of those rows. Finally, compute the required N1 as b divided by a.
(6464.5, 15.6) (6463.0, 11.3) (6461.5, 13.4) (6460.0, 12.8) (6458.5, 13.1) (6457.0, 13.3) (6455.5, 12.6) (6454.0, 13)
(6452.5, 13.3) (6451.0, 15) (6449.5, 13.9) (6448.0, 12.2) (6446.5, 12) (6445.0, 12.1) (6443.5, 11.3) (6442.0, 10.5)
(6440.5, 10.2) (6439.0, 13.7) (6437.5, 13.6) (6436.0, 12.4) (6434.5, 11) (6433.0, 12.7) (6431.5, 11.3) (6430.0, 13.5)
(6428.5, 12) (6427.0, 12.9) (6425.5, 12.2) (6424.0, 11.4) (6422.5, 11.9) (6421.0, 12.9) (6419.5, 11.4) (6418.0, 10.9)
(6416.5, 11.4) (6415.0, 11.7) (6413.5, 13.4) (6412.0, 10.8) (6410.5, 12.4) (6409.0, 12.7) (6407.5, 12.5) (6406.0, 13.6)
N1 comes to 0.18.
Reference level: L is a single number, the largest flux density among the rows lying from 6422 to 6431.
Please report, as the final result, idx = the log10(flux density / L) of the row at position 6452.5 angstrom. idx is -0.006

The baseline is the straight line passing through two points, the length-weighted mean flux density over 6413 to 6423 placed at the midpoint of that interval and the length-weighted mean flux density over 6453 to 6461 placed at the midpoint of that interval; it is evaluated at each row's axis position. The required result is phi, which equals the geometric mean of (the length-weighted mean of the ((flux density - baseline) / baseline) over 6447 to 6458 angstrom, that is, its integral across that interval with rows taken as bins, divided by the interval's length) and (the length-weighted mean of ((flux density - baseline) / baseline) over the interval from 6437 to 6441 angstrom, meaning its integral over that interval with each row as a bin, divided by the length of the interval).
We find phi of 0.016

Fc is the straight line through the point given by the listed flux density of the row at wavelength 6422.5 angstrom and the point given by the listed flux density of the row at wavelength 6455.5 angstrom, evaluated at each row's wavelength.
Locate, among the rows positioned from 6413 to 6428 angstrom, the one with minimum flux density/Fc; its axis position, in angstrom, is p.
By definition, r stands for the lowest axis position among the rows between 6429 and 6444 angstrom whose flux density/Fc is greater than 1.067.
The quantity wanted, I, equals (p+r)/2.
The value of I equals 6424.0 angstrom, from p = 6418.0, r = 6430.0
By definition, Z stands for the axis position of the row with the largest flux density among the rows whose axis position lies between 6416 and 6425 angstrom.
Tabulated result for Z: 6421.0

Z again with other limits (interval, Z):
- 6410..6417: 6413.5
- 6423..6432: 6430.0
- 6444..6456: 6451.0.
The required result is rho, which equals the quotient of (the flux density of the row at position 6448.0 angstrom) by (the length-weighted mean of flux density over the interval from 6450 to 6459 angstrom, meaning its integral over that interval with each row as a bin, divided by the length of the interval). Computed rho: 0.91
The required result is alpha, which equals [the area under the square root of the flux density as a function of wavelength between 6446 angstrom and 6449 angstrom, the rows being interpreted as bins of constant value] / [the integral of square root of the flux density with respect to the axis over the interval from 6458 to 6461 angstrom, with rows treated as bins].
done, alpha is 0.97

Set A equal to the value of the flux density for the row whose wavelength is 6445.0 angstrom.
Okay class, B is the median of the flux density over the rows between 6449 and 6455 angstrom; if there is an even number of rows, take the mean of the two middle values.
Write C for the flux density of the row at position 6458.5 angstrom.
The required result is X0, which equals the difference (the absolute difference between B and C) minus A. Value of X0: -11.6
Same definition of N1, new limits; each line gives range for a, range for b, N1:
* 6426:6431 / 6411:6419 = 0.18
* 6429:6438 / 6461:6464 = 0.11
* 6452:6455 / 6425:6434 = 0.32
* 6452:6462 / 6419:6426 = 0.09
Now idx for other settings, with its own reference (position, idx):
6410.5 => -0.037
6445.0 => -0.048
